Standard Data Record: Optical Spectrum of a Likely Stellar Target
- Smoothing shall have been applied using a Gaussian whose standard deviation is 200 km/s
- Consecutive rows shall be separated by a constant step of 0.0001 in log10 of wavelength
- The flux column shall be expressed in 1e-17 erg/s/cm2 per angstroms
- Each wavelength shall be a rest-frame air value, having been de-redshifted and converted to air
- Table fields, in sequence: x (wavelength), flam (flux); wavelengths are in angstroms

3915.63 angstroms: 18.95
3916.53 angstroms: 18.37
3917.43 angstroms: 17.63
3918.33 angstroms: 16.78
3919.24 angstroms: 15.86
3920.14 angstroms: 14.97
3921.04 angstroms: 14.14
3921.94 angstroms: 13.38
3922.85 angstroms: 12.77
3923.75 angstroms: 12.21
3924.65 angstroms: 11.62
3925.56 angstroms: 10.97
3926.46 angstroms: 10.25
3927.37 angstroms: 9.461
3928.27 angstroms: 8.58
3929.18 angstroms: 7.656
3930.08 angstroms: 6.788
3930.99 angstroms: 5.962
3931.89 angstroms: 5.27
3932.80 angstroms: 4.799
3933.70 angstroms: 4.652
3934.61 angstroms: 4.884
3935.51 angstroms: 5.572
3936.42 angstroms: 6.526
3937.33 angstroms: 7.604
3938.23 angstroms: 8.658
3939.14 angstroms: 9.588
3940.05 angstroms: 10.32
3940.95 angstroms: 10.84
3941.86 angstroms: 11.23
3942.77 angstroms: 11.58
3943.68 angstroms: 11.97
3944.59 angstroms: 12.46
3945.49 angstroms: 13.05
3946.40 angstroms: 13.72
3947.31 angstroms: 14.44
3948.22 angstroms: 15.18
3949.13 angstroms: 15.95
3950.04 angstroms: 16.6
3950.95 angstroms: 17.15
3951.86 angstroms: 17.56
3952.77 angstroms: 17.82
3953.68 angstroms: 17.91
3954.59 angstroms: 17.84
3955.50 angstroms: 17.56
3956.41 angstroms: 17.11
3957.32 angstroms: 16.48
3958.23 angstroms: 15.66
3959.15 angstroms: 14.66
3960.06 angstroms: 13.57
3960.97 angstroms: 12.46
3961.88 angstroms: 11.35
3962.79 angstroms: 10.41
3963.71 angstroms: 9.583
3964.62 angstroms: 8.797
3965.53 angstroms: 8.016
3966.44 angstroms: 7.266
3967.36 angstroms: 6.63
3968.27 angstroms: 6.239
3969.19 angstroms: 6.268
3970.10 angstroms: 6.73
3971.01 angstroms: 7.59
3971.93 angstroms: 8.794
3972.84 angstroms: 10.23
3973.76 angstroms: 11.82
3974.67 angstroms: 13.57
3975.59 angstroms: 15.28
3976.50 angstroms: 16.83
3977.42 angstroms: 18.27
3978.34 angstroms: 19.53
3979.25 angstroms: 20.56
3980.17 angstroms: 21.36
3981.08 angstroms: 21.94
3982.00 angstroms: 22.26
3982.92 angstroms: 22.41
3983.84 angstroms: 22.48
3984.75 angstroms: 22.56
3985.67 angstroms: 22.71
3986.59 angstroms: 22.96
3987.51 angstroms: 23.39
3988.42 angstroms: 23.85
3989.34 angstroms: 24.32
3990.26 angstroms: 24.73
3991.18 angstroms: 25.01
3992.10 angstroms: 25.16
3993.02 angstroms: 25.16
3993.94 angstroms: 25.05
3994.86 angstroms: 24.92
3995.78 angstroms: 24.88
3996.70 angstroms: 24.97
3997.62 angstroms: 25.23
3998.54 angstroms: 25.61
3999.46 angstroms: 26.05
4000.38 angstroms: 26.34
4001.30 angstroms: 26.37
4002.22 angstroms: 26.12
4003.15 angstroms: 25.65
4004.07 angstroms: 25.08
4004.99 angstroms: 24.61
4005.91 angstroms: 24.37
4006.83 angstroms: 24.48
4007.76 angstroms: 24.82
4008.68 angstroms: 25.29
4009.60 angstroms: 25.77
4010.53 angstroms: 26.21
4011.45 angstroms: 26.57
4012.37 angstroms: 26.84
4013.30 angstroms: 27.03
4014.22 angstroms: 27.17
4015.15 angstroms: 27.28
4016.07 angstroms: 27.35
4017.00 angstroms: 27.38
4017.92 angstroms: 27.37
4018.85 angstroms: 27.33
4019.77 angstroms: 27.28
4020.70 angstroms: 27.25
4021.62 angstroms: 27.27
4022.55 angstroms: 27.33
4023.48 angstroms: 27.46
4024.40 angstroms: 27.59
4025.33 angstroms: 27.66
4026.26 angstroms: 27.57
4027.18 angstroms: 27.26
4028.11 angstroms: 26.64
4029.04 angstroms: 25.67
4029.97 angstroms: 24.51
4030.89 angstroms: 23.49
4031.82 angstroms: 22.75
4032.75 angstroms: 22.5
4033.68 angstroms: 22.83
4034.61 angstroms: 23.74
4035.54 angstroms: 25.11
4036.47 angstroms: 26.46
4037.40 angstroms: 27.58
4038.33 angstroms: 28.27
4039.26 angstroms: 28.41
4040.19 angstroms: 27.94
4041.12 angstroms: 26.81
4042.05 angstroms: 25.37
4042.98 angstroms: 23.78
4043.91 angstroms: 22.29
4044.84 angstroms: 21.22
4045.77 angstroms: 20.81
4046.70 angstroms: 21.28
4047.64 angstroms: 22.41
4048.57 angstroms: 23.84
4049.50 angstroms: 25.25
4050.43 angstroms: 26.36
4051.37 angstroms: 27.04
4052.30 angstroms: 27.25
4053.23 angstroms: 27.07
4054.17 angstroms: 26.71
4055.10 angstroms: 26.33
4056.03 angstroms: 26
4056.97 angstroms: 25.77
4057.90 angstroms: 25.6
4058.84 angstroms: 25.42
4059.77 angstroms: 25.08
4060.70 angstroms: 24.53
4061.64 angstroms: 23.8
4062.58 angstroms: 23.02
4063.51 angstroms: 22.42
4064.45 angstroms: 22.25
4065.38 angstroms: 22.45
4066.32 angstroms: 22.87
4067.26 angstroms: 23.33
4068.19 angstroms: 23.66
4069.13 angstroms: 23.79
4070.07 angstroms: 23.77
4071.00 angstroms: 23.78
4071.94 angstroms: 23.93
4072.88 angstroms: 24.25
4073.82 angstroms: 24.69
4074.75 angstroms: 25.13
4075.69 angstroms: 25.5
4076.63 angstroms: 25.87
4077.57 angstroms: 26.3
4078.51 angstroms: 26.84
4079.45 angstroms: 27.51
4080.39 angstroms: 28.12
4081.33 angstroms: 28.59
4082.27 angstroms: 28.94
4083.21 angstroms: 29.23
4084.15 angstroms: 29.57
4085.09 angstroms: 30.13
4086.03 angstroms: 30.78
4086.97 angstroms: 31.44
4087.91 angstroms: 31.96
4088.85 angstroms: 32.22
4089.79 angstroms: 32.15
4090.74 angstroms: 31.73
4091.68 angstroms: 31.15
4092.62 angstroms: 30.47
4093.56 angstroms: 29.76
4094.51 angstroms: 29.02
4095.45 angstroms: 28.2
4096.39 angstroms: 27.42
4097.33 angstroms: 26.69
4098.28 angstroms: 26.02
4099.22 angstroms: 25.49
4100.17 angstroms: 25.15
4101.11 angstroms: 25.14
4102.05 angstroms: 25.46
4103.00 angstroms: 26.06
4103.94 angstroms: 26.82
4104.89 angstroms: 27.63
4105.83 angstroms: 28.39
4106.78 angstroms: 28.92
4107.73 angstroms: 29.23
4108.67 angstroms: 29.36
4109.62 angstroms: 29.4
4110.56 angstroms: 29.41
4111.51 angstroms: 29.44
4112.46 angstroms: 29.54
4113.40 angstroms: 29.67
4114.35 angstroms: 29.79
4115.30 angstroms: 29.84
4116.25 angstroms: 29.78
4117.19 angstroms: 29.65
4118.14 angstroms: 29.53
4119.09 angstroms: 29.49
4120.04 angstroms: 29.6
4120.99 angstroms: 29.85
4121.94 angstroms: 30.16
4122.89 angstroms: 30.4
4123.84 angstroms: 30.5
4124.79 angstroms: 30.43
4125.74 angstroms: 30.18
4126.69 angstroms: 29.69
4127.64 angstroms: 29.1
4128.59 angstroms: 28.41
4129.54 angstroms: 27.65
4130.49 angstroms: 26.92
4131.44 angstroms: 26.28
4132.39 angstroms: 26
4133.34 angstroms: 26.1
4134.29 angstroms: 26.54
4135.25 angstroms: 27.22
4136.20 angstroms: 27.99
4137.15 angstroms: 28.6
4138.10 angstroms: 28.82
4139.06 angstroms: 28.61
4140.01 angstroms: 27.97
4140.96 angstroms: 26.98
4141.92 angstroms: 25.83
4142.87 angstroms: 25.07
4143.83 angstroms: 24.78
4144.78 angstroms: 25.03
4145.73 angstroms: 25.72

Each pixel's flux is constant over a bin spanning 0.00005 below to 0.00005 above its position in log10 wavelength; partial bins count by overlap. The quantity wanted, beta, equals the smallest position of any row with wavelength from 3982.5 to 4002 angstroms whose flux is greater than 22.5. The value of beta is 3984.75 angstroms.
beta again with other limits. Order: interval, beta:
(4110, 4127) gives 4110.56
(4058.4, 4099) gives 4058.84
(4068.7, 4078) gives 4069.13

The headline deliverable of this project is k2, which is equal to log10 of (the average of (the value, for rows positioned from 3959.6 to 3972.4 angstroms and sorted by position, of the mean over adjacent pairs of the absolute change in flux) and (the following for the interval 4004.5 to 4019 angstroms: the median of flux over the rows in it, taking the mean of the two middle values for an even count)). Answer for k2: 1.14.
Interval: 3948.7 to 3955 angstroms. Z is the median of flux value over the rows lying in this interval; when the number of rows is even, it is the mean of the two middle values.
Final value 18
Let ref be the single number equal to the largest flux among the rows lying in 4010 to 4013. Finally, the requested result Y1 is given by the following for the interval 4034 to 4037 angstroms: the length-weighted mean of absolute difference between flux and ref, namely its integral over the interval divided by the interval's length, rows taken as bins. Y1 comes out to 1.8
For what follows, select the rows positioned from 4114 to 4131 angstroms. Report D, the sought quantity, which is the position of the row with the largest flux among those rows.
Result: 4123.84 angstroms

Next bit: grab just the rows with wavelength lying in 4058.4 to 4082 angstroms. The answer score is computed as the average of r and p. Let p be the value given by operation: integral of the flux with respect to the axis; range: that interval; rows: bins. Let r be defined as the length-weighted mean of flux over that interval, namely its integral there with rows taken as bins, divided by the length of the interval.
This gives 304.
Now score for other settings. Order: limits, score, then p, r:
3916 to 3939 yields 123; 235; 10.2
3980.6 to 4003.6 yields 293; 561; 24.4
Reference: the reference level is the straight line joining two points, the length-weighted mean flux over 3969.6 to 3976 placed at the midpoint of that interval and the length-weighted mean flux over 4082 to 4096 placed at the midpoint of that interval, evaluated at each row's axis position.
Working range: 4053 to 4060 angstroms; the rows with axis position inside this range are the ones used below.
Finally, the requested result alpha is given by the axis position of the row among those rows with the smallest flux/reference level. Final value 4059.77 angstroms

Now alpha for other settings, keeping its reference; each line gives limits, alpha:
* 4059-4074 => 4064.45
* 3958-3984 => 3969.19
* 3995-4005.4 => 4004.99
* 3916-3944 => 3933.70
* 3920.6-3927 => 3926.46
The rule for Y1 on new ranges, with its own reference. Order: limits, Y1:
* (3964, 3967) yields 18.8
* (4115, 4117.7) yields 2.9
